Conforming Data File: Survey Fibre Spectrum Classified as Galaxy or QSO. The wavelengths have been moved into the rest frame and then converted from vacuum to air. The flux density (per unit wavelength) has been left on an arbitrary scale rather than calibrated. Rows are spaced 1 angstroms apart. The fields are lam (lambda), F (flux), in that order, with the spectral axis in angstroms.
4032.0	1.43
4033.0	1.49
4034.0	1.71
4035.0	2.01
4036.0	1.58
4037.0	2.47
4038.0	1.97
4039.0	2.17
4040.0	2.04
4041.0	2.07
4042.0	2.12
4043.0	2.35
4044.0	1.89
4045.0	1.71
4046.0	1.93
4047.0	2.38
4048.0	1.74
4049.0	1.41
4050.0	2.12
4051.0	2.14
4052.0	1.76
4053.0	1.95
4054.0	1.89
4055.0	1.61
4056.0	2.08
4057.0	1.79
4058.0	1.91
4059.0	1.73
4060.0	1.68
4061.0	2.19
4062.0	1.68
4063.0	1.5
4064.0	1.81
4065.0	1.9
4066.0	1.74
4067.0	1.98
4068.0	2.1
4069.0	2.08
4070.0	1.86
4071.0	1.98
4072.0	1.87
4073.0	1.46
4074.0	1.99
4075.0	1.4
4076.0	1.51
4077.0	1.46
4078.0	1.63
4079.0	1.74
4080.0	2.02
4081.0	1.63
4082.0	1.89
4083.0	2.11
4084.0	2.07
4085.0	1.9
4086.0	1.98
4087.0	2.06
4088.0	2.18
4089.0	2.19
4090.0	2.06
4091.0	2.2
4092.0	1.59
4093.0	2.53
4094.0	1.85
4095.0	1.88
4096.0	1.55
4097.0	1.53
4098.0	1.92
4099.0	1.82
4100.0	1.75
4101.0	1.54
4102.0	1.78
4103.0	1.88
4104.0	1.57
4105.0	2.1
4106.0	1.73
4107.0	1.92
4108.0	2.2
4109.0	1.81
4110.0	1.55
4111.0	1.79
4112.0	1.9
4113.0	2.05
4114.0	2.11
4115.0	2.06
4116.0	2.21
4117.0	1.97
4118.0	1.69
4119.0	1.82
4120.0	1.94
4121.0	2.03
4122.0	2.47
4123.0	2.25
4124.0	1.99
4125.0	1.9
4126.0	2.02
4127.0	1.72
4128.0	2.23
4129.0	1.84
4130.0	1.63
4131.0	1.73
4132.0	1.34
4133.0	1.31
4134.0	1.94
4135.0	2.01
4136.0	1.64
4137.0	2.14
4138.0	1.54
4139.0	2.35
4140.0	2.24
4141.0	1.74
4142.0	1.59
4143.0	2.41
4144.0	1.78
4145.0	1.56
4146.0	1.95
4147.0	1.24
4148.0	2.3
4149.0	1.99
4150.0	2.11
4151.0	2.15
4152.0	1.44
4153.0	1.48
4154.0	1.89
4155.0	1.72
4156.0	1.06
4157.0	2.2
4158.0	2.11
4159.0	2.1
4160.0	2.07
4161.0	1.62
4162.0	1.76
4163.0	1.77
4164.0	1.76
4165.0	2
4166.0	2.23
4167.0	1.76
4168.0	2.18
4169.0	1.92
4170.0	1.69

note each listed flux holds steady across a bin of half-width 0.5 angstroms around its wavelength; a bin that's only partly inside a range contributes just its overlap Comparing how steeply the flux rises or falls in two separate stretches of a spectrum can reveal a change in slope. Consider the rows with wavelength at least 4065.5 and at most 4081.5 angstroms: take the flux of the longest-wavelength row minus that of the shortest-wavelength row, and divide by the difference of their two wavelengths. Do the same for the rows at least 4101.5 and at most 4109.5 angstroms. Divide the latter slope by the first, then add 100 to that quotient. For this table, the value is 99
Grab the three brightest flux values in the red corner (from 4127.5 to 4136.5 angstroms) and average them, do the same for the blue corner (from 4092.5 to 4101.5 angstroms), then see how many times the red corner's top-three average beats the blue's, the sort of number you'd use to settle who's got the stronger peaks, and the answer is 0.98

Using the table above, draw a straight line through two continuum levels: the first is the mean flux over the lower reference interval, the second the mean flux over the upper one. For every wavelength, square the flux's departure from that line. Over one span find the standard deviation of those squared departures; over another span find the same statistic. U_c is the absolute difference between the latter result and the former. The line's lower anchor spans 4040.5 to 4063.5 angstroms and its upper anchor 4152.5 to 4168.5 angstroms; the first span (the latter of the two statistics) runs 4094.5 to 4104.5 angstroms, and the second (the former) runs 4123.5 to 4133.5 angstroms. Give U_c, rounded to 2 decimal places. 0.06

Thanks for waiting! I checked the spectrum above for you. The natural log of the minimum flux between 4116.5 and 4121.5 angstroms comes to 0.52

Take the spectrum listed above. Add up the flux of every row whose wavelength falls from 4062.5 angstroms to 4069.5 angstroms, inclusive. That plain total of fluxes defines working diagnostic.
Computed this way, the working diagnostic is 13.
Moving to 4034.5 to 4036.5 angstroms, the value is 4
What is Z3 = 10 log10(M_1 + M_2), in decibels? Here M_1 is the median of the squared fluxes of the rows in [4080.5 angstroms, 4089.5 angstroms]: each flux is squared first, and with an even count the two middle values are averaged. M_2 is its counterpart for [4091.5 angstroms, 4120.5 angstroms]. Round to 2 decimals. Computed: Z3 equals 8.85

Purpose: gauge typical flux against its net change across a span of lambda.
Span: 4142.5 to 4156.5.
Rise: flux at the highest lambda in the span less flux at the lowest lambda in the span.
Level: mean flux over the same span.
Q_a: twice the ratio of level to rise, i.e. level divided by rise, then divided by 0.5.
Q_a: -3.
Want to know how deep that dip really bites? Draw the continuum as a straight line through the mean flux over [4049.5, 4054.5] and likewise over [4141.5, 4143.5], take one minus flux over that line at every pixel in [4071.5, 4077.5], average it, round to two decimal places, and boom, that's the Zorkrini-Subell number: 0.18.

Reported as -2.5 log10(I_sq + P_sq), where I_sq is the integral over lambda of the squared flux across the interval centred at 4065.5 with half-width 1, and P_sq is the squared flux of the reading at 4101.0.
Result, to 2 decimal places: -2.39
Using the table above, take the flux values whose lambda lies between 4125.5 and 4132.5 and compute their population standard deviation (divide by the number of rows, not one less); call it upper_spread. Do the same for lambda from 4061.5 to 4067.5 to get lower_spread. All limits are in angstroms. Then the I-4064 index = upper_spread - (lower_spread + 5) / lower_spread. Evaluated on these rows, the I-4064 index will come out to -33.0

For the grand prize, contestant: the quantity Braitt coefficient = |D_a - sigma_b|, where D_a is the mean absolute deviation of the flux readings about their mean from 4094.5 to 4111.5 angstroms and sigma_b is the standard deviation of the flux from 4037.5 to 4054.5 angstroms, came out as 0.09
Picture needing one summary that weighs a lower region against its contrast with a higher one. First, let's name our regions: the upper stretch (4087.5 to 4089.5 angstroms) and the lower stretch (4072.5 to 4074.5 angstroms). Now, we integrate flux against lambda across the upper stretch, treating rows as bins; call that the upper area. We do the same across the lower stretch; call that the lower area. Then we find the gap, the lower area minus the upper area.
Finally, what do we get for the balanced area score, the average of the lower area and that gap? 1.3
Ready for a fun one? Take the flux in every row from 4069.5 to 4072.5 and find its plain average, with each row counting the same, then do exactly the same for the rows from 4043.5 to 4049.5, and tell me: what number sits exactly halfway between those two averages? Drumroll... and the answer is 1.87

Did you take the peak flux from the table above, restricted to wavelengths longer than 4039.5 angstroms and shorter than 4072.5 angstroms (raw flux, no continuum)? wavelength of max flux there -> 4047.0 angstroms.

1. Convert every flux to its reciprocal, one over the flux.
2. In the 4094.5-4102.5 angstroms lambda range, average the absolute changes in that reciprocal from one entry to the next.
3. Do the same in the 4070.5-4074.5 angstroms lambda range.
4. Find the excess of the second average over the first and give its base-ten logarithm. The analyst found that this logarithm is -1.27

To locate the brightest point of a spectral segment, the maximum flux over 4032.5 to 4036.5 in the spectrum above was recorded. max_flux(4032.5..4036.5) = 2.01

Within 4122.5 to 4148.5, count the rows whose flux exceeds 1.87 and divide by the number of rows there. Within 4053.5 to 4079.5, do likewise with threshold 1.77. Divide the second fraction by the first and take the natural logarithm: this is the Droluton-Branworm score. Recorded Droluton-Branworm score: 0.07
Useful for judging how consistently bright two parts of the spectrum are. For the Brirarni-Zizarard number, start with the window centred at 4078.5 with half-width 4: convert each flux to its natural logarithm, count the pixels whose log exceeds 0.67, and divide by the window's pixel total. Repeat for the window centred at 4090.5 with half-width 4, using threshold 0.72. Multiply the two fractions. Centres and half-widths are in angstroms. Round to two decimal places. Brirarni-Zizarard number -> 0.09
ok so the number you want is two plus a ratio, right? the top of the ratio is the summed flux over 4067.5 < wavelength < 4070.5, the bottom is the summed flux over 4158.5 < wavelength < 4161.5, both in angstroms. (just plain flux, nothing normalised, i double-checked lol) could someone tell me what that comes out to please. 3.04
